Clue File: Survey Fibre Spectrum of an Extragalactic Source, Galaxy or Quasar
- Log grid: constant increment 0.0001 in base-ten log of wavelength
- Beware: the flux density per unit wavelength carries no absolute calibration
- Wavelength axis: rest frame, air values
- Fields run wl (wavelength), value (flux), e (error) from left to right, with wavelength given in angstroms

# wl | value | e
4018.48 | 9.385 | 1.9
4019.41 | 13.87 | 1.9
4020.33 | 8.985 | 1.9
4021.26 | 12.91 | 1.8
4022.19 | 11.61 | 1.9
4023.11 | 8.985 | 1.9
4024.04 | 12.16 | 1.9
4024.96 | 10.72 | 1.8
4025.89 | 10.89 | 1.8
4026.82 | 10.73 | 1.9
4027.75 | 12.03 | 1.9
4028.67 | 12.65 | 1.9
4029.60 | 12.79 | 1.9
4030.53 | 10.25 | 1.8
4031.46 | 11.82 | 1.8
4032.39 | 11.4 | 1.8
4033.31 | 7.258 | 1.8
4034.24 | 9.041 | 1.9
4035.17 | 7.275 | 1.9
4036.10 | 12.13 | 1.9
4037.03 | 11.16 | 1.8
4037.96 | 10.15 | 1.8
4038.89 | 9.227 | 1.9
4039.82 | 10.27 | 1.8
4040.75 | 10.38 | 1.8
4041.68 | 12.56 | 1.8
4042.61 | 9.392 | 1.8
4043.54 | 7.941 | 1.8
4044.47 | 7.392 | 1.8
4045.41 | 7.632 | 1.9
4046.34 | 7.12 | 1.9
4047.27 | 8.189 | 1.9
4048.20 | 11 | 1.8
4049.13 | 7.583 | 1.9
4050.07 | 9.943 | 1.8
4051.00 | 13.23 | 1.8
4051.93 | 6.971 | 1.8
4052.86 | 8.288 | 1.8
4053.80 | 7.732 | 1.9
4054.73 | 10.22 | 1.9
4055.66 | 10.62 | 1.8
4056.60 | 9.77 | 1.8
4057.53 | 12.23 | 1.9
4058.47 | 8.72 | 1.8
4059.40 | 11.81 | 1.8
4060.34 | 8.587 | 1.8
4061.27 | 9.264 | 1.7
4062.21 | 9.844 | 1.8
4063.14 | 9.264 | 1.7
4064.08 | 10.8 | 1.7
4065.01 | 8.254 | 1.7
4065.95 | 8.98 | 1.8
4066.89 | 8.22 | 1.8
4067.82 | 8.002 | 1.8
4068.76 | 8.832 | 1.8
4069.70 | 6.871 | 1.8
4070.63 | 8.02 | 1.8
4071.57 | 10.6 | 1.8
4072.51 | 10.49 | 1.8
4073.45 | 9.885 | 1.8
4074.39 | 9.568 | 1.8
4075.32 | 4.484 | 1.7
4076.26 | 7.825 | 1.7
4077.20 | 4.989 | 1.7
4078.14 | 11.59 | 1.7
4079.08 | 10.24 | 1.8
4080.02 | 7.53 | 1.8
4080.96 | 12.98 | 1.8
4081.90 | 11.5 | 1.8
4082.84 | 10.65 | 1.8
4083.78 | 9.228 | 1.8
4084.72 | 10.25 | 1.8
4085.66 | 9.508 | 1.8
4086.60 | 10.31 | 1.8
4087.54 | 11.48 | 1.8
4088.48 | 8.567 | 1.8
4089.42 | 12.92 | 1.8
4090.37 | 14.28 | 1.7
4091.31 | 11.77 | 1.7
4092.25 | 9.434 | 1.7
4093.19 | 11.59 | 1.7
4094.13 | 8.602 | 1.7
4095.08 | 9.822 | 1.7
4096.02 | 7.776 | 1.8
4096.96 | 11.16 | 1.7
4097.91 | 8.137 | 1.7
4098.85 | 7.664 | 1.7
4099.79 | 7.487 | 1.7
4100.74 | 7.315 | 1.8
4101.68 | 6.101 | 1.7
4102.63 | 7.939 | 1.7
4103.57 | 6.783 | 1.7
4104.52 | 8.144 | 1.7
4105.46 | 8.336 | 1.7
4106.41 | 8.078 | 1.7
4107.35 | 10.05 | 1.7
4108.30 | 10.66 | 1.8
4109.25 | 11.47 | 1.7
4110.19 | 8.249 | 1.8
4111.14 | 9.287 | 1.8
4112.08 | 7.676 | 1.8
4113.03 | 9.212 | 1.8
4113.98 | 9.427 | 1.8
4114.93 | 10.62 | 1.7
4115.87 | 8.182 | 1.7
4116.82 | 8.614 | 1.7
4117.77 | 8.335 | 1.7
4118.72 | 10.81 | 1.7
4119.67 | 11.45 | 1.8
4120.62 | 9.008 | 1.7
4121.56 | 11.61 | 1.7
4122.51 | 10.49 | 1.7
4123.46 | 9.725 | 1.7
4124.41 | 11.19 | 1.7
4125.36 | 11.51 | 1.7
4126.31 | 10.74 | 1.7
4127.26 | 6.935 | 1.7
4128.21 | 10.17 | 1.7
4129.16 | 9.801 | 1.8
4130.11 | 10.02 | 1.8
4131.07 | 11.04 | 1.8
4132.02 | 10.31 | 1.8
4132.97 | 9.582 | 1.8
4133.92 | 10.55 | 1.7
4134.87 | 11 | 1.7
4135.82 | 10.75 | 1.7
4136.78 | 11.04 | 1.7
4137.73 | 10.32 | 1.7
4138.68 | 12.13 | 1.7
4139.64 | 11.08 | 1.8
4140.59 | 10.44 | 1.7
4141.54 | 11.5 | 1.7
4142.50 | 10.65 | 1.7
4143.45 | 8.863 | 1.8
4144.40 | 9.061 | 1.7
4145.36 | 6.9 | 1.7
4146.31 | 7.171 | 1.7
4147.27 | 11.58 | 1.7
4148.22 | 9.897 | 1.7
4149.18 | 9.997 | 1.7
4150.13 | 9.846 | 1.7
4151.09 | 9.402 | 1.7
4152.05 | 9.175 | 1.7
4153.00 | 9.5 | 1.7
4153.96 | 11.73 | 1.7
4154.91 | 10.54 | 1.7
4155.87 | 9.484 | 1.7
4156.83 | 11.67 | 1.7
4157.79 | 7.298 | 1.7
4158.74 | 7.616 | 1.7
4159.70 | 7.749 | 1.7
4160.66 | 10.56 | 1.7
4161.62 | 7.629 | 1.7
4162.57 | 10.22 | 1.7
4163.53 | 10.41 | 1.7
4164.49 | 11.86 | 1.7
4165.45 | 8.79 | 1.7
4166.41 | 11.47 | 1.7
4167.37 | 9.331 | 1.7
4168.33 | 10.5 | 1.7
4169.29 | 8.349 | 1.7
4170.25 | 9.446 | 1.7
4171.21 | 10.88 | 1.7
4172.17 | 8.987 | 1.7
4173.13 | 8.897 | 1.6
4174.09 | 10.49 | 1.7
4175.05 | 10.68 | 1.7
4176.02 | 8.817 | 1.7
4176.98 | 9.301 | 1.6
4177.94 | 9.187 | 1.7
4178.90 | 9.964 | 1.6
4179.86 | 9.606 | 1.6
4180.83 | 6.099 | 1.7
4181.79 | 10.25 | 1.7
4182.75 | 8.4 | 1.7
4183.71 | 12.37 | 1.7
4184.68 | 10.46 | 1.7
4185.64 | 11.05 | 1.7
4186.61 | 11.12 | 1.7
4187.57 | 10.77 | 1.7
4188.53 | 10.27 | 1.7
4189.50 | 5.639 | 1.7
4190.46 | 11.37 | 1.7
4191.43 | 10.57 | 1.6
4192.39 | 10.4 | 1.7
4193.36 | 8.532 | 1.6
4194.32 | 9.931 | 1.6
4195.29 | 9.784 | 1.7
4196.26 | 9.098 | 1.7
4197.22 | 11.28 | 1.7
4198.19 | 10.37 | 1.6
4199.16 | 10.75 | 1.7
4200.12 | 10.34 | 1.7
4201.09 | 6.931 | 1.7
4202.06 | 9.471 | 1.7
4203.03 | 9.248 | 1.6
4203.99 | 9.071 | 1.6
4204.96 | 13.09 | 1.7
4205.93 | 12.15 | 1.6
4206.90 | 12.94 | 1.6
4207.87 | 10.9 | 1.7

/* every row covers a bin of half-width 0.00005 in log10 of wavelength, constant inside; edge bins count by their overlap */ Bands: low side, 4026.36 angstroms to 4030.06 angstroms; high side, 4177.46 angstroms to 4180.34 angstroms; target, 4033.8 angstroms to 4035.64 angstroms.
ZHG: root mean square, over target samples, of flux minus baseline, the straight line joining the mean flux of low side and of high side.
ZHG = 3.9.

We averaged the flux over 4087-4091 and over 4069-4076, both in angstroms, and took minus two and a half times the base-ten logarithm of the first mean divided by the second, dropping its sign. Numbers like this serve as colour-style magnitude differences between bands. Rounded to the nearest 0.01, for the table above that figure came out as 0.35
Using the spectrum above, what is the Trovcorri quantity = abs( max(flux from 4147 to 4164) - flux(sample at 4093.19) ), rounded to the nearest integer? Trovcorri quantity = 0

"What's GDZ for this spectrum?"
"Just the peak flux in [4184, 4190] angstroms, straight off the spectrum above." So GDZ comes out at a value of 11.12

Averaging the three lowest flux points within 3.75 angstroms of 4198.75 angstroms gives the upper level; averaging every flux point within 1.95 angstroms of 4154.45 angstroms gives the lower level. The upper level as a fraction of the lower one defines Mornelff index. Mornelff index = 0.82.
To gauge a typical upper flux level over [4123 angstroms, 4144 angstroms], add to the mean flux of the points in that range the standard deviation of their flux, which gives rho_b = 11.5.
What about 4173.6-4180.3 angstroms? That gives 10.4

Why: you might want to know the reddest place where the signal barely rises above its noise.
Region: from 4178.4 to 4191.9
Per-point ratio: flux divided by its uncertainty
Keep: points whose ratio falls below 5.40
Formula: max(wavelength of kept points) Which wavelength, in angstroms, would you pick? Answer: 4189.50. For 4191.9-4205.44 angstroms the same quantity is 4201.09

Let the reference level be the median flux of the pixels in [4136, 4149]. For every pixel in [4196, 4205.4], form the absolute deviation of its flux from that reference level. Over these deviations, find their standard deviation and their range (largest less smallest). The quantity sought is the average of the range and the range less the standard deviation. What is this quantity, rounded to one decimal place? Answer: 2.9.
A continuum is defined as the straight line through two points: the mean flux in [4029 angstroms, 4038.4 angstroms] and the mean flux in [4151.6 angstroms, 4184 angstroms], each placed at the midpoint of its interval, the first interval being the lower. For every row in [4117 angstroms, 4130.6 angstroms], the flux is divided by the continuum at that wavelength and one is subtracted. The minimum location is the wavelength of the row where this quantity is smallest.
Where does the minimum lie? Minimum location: 4127.26 angstroms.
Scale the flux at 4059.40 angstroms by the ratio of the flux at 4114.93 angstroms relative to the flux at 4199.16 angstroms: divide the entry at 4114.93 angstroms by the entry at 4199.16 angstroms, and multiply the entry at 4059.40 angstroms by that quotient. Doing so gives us 12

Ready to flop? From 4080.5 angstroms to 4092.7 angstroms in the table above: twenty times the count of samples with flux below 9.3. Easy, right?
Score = 40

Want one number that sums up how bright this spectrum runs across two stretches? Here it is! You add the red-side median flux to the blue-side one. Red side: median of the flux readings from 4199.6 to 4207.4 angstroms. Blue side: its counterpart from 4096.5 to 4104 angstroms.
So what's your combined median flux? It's 17.5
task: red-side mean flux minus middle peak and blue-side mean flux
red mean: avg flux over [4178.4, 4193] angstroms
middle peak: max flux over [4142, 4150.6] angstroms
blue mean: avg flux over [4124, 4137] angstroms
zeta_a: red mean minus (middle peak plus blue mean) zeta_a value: -12.0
